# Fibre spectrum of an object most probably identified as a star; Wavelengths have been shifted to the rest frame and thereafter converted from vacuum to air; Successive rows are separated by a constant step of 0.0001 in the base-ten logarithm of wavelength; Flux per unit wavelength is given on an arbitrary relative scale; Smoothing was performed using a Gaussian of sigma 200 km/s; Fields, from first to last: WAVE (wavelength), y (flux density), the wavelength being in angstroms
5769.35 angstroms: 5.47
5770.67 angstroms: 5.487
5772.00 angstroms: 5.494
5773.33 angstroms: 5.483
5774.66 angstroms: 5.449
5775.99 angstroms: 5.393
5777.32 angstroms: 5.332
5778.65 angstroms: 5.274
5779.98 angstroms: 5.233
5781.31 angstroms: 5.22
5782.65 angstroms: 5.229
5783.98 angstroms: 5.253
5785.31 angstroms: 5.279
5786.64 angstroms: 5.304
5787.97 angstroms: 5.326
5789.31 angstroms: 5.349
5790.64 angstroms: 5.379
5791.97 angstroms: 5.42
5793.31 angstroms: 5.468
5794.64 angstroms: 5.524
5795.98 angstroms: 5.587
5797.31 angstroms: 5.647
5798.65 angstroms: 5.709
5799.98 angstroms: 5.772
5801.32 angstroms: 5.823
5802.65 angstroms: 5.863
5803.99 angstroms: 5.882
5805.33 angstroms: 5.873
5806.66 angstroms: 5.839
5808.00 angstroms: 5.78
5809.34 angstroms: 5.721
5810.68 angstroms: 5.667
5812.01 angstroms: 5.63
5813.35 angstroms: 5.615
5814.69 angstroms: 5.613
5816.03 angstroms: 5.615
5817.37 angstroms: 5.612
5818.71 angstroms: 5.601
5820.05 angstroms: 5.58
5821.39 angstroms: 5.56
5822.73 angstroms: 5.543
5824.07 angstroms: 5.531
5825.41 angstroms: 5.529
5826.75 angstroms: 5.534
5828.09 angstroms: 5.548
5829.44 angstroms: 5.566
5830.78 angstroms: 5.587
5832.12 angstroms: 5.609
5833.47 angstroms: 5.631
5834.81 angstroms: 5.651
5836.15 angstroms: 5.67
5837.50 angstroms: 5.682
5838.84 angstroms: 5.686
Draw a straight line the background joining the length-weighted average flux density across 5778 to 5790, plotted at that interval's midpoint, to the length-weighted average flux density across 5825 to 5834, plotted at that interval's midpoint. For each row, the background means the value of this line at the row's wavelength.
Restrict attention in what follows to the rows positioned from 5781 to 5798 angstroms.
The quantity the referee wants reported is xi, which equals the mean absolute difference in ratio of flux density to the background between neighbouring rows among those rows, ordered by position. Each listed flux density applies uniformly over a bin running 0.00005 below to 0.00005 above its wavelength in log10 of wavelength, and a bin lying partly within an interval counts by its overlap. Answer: 0.0050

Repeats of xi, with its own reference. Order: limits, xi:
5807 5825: 0.0054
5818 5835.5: 0.0028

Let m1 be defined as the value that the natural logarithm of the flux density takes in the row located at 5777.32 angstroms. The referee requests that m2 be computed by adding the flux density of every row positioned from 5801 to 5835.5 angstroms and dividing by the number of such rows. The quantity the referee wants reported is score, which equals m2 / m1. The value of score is 3.38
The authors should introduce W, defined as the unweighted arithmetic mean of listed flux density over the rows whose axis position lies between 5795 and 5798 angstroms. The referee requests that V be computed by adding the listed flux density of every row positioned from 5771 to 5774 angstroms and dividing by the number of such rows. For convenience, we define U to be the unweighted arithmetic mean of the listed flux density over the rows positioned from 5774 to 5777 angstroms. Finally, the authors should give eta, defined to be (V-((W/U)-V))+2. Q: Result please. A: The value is 11.9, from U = 5.4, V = 5.49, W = 5.62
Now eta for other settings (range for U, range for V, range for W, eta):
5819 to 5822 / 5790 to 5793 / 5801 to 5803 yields 11.7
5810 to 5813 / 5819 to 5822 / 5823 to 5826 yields 12.2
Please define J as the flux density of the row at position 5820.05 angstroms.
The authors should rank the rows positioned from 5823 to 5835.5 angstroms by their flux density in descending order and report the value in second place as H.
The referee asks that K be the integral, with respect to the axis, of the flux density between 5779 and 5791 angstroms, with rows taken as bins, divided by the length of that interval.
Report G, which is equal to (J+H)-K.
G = 5.9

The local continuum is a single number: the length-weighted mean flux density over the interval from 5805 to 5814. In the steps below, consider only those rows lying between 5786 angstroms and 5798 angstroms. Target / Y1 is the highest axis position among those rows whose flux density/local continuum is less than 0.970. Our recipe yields 5794.64 angstroms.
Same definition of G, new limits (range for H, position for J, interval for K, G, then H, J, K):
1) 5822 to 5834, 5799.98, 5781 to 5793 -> 6.1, 5.609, 5.772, 5.31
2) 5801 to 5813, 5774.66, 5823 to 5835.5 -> 5.7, 5.873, 5.449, 5.58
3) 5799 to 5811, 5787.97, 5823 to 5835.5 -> 5.6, 5.873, 5.326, 5.58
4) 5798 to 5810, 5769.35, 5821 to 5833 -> 5.8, 5.873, 5.47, 5.56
